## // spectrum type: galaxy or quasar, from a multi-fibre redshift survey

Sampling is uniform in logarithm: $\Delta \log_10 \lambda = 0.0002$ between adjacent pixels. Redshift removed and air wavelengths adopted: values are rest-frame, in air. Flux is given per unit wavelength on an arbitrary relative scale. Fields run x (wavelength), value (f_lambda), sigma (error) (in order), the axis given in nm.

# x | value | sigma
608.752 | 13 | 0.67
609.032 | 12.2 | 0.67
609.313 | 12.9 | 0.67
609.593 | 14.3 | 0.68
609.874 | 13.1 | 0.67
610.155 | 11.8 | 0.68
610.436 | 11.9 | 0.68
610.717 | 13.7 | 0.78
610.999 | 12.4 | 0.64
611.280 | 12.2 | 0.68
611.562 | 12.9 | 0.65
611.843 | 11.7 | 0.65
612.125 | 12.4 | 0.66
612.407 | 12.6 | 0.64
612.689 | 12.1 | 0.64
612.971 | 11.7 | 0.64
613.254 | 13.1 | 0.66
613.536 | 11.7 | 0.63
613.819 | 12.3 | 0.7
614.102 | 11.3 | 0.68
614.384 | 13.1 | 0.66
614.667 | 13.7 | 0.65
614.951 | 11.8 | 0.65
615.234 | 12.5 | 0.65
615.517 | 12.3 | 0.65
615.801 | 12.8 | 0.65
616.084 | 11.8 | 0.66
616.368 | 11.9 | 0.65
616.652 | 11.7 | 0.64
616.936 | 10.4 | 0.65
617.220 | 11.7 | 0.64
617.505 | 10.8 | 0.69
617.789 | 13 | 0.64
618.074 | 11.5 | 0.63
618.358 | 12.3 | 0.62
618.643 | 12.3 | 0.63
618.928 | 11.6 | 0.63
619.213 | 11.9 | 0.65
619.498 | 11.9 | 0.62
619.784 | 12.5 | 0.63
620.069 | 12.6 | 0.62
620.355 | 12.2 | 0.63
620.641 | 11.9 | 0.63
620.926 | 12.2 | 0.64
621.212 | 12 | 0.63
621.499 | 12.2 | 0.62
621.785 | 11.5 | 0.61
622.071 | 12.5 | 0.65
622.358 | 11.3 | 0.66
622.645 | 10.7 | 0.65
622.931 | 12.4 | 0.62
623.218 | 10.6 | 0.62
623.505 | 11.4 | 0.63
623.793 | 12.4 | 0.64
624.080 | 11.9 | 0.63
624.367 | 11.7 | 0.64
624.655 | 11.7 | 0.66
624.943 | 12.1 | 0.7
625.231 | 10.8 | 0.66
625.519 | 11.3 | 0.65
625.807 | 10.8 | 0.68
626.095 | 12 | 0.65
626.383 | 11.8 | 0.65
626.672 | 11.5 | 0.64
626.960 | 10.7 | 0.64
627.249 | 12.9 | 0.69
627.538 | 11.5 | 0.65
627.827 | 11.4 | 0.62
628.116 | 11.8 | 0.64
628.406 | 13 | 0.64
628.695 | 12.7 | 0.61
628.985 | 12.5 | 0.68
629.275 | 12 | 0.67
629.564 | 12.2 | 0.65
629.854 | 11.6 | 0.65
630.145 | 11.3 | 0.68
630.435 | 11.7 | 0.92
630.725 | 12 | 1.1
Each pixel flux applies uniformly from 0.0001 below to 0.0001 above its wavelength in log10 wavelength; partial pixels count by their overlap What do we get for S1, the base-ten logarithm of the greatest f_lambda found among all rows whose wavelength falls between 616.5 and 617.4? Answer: 1.068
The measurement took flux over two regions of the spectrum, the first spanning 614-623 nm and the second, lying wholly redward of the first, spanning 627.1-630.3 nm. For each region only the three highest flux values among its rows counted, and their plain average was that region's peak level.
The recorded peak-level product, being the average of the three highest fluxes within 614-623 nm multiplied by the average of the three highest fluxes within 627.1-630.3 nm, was 171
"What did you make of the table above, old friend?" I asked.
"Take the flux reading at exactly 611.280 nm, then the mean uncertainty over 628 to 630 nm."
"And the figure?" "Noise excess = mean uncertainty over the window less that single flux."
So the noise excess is -11.55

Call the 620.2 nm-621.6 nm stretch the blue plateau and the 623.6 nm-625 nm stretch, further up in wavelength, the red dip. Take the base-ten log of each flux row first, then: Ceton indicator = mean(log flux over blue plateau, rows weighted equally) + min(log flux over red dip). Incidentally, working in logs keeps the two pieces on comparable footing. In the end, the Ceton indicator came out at 2.15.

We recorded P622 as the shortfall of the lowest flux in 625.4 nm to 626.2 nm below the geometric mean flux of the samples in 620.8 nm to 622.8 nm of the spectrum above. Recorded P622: 1.0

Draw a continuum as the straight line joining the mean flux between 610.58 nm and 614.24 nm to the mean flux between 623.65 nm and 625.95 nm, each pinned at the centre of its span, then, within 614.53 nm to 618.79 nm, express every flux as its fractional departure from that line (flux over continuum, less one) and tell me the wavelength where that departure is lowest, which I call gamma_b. 616.936 nm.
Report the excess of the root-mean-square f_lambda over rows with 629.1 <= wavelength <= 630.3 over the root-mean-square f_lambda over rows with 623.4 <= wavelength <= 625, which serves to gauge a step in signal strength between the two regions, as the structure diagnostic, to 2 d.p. -0.09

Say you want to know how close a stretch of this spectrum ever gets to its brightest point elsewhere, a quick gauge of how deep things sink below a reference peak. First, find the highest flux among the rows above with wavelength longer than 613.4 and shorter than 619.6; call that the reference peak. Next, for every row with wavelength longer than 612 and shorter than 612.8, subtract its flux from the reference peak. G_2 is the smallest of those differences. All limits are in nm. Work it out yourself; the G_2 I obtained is 1.1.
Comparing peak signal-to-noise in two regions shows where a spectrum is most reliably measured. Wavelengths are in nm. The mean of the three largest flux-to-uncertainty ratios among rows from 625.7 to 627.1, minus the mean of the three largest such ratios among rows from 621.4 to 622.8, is -1.1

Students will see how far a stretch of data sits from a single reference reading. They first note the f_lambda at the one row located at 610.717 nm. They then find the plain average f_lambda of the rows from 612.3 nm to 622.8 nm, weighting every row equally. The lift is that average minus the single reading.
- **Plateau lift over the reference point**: -1.7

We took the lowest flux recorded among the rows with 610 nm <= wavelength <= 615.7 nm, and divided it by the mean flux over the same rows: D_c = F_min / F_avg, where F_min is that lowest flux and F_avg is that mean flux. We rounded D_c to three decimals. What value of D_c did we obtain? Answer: 0.914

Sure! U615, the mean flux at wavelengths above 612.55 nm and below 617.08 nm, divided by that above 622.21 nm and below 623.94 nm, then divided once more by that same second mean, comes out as 0.0923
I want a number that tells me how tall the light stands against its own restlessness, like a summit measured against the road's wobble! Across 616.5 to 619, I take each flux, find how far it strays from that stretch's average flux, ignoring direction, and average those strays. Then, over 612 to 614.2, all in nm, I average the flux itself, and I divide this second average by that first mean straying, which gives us 22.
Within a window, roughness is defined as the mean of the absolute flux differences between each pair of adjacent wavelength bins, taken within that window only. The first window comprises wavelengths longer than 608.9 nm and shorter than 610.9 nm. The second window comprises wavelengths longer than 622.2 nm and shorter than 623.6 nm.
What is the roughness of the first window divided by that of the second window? 0.9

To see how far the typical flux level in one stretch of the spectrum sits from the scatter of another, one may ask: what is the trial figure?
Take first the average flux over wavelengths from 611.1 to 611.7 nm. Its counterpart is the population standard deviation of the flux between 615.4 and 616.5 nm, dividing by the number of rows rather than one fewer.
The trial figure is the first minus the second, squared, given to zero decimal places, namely 148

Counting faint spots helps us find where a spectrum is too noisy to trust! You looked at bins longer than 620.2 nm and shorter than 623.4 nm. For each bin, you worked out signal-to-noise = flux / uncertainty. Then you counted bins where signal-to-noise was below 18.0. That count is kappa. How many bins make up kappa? 3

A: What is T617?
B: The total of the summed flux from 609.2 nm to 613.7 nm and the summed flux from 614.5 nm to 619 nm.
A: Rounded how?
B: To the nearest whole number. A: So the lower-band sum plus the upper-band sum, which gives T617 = 393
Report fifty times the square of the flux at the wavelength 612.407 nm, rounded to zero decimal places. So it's 7938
